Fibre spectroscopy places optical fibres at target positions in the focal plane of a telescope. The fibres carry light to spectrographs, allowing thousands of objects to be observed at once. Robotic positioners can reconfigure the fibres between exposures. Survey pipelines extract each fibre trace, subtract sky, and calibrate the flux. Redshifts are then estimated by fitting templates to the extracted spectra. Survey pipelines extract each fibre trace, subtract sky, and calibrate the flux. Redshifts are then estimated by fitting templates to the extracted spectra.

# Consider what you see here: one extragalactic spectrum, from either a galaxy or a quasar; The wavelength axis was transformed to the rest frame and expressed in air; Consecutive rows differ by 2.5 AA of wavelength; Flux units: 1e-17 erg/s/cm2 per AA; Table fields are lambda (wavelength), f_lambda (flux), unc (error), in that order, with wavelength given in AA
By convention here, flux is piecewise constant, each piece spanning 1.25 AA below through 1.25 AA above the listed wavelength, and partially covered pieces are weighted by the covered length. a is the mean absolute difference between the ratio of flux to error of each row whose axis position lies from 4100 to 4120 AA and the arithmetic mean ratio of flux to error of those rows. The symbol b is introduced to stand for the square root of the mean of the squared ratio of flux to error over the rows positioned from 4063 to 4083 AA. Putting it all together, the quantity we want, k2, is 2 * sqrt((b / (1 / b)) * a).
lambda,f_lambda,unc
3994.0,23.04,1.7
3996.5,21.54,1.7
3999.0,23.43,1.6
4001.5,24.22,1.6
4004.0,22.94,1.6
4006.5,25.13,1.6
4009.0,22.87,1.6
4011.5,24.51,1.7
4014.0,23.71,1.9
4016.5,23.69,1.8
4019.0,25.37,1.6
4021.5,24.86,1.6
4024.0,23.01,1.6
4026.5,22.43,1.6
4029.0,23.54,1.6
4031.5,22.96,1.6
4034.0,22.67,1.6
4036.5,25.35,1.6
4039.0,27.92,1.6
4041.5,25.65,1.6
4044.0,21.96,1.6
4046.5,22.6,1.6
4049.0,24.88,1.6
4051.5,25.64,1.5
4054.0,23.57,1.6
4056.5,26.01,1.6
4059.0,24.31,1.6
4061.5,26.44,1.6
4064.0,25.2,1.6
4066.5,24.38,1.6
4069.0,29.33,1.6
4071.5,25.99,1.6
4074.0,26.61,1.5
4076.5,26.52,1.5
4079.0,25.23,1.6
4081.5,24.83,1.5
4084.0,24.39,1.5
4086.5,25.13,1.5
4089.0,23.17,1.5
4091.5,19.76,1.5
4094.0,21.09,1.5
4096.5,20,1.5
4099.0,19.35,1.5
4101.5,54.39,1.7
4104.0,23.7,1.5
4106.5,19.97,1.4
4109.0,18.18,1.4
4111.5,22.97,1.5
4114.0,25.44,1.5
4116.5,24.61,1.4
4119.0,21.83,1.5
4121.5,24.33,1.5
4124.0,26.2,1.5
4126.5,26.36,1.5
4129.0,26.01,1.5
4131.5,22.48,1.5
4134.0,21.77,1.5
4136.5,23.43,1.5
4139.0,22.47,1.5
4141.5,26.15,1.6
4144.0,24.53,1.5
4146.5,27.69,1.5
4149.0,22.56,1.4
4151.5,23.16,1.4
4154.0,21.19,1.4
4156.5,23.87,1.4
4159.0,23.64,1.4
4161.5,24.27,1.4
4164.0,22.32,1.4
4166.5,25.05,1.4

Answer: 64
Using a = 3.7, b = 16.7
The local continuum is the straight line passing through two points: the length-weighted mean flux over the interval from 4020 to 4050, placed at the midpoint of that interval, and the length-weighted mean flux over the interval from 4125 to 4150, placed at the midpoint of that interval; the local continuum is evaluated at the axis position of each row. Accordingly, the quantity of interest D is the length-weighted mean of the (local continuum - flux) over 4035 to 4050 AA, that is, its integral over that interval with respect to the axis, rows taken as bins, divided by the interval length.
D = -0.7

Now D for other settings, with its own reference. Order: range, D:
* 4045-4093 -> -0.8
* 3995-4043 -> 0.0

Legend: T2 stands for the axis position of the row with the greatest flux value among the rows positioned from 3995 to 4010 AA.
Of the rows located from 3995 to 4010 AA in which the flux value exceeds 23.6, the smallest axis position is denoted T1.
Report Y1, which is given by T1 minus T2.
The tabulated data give -5.0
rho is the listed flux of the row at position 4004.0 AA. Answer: 22.94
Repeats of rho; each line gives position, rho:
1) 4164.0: 22.32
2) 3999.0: 23.43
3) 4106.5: 19.97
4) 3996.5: 21.54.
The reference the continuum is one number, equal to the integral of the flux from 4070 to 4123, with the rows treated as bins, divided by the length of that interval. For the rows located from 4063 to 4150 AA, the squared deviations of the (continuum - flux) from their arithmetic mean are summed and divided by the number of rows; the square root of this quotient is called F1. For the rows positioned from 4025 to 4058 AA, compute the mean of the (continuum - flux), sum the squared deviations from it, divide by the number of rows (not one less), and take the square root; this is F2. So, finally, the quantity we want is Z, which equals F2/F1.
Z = 0.30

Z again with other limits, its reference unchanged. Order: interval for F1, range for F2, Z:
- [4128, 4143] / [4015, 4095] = 1.11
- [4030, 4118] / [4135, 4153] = 0.32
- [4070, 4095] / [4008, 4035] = 0.42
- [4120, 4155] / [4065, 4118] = 3.66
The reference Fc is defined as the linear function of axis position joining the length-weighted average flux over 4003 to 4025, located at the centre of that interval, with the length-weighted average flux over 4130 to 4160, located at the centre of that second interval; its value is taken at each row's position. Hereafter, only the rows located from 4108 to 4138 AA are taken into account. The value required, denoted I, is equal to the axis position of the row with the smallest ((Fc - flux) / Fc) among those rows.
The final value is 4126.5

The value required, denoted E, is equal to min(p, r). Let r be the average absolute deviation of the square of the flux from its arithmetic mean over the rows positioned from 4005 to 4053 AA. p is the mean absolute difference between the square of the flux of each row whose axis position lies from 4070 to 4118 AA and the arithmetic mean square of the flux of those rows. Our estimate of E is 61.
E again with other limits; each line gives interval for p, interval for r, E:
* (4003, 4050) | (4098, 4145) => 60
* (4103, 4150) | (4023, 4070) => 78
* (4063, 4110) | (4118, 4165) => 73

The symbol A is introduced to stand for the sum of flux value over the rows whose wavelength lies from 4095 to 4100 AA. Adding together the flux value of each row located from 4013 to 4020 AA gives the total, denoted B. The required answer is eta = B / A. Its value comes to 1.85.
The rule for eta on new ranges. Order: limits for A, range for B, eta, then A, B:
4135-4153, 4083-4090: 0.43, 170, 73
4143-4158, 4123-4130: 0.55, 143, 79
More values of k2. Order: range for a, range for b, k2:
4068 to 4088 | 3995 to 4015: 25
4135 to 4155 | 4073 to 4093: 28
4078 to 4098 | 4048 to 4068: 35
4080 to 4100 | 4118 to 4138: 39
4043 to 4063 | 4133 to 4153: 32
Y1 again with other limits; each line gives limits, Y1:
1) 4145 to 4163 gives 0.0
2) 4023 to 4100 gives -32.5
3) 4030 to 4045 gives -2.5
